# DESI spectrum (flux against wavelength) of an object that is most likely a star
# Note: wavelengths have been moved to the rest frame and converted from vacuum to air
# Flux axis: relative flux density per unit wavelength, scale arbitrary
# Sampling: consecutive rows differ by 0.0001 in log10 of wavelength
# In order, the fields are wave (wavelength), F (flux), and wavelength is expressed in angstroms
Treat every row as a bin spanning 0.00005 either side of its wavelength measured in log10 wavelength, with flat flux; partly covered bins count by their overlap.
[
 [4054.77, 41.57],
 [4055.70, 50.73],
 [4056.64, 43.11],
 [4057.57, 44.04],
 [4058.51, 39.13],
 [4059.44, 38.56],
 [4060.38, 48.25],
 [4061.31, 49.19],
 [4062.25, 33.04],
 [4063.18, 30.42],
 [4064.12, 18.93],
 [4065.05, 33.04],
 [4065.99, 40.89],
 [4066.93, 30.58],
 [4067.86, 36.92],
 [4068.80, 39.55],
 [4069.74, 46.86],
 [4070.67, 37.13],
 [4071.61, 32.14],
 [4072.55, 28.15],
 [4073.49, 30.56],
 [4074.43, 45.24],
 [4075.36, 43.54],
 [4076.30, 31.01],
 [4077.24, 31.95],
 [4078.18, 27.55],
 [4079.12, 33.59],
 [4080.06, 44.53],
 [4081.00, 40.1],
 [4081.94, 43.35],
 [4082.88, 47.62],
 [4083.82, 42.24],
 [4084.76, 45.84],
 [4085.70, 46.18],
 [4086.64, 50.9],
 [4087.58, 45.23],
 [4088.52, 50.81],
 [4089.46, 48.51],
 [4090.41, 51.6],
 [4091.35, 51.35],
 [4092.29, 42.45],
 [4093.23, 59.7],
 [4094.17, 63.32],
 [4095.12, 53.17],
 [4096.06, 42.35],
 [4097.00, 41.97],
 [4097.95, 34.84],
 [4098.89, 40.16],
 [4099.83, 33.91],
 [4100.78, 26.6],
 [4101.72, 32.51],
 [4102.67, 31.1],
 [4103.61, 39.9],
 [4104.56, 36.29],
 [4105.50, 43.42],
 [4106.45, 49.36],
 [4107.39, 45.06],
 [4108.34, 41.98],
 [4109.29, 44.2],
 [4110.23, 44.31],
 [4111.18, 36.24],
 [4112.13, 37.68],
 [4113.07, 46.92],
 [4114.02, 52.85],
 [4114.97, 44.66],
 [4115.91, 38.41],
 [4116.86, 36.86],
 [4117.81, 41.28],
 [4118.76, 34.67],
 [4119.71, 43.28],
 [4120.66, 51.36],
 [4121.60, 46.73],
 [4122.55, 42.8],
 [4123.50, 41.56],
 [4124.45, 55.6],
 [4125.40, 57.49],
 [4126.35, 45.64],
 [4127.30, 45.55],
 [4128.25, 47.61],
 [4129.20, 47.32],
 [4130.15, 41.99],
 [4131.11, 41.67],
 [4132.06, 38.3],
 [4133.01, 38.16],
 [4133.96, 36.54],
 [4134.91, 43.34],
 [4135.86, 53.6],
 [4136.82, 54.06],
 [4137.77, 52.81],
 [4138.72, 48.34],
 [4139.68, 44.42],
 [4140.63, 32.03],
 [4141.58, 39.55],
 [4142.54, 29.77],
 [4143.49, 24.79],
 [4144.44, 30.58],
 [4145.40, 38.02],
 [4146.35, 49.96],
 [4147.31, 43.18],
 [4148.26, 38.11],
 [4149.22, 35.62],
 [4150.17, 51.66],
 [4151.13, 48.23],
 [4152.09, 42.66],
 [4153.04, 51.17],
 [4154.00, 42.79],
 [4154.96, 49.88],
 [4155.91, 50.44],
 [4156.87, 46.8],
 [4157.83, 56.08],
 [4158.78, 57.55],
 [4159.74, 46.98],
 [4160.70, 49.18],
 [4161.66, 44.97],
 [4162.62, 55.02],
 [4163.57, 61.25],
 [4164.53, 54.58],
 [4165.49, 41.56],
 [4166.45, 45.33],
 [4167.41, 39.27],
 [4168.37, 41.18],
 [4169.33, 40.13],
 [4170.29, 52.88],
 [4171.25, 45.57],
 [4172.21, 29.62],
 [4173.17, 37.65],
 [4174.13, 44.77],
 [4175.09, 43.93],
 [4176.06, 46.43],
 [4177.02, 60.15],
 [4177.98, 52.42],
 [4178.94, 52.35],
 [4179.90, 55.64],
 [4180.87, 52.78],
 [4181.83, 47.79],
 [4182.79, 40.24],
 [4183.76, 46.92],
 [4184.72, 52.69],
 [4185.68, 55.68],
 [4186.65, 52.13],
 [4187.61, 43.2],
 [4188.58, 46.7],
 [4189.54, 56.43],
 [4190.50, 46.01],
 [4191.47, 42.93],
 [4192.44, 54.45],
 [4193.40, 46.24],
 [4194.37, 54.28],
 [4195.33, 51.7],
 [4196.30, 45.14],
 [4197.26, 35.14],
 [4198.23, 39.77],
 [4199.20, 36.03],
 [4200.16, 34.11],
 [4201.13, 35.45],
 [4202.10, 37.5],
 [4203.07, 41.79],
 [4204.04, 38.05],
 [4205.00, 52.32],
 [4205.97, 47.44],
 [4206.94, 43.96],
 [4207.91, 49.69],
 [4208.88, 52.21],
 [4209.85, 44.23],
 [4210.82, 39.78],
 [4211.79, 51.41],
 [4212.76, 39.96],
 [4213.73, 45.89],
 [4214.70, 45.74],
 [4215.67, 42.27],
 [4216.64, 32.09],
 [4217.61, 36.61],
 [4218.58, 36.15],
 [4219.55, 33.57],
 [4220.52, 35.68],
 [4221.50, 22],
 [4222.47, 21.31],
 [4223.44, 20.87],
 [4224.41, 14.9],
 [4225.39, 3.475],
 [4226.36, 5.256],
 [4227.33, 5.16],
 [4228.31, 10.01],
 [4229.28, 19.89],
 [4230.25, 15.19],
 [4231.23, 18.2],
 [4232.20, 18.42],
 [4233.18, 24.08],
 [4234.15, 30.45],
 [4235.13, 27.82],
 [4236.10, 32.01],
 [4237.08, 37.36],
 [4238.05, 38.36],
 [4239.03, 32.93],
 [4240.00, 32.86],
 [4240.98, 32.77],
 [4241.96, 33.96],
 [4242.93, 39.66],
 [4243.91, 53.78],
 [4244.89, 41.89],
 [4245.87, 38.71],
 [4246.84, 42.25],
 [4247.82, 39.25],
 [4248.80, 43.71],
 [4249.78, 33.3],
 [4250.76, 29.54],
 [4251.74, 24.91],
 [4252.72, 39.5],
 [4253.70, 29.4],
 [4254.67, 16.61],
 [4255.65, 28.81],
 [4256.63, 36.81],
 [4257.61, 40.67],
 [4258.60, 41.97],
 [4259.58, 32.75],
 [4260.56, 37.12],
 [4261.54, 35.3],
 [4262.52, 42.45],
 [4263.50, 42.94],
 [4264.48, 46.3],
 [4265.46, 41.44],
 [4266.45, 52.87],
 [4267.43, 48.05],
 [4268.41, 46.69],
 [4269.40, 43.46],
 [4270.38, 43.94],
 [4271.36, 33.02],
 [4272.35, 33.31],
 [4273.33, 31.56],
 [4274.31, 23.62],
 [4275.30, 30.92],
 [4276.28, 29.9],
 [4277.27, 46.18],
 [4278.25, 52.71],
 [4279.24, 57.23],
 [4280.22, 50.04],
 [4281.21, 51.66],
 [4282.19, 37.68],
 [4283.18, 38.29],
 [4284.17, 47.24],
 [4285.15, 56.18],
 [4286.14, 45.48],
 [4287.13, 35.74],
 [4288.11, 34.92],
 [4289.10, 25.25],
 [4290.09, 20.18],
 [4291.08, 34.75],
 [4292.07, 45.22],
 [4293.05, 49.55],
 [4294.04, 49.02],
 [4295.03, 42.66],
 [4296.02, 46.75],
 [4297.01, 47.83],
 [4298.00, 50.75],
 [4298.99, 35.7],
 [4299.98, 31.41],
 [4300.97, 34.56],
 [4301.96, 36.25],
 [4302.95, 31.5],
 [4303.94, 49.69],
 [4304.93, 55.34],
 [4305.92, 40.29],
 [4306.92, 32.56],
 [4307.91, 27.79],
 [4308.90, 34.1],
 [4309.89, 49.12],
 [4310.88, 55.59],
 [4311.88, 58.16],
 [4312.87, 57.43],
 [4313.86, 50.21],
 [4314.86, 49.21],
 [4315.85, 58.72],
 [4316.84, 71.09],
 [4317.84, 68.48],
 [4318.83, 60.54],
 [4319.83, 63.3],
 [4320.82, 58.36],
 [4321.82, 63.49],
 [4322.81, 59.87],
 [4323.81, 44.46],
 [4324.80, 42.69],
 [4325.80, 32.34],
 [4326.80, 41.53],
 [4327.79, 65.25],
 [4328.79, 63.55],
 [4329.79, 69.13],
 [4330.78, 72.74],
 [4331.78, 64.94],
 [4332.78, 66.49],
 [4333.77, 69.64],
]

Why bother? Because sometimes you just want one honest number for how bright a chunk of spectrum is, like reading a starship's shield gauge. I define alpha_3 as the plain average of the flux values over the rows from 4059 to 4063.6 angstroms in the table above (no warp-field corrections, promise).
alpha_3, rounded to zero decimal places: 40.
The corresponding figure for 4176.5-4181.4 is 55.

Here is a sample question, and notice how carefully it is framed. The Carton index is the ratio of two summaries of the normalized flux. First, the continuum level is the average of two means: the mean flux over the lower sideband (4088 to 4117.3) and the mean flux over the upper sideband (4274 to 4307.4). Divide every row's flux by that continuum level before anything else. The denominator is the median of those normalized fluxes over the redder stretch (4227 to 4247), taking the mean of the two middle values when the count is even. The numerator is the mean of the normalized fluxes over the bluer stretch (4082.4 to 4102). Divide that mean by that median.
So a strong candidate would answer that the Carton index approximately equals 1.4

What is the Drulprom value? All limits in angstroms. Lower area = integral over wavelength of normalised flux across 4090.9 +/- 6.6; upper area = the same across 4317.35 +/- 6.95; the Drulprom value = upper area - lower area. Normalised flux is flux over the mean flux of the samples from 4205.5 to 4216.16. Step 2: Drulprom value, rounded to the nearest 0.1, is 3.5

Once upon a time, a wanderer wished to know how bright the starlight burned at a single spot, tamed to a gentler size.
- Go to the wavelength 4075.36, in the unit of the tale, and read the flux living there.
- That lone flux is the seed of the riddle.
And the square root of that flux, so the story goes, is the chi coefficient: 6.6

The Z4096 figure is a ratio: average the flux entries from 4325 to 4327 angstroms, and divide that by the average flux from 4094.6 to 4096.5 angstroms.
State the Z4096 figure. 0.77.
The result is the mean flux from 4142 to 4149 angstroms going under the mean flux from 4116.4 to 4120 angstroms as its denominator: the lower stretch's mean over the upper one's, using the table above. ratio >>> 1.07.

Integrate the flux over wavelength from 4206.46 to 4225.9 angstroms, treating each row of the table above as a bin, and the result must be 691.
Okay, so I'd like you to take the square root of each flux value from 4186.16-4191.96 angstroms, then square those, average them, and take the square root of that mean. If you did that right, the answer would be 6.9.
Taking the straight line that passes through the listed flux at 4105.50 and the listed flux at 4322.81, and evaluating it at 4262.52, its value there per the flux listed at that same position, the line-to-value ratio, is 1.3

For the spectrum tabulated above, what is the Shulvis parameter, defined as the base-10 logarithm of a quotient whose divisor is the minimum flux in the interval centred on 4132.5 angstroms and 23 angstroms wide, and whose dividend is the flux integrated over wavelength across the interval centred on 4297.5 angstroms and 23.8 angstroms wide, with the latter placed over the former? 1.57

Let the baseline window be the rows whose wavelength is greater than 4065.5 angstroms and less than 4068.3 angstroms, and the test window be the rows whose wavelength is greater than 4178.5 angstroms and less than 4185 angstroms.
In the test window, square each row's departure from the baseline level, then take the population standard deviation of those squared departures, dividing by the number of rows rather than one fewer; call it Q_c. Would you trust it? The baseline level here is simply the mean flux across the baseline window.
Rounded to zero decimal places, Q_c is 115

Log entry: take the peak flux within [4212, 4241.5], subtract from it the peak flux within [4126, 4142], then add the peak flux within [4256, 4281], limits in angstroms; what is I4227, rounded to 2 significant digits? 49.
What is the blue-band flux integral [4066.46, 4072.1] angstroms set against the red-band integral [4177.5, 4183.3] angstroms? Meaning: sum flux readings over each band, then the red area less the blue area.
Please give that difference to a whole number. 81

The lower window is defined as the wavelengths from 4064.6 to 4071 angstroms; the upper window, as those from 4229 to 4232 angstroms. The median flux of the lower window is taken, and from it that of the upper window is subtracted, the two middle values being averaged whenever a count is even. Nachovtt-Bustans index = 19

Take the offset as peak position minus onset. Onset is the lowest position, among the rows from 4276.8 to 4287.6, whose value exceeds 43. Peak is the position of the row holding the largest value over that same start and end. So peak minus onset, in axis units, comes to 2.0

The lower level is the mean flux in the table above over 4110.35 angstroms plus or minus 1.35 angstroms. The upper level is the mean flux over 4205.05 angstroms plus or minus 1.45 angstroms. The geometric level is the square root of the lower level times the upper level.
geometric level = 43.7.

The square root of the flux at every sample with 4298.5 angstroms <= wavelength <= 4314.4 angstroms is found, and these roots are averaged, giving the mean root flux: 6.5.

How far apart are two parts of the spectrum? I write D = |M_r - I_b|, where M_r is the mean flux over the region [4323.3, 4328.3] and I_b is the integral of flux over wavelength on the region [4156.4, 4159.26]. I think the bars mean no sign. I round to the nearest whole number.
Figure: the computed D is 108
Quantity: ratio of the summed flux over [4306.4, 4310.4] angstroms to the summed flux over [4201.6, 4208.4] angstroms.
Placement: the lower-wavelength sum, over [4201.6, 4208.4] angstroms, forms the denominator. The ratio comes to 0.46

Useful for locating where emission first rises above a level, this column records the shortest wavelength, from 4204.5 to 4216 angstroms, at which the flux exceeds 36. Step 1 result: 4205.00 angstroms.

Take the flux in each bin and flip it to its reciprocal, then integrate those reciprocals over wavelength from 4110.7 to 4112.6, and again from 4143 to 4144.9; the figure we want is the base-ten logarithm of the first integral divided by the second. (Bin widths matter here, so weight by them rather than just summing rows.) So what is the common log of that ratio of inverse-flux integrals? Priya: -0.13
